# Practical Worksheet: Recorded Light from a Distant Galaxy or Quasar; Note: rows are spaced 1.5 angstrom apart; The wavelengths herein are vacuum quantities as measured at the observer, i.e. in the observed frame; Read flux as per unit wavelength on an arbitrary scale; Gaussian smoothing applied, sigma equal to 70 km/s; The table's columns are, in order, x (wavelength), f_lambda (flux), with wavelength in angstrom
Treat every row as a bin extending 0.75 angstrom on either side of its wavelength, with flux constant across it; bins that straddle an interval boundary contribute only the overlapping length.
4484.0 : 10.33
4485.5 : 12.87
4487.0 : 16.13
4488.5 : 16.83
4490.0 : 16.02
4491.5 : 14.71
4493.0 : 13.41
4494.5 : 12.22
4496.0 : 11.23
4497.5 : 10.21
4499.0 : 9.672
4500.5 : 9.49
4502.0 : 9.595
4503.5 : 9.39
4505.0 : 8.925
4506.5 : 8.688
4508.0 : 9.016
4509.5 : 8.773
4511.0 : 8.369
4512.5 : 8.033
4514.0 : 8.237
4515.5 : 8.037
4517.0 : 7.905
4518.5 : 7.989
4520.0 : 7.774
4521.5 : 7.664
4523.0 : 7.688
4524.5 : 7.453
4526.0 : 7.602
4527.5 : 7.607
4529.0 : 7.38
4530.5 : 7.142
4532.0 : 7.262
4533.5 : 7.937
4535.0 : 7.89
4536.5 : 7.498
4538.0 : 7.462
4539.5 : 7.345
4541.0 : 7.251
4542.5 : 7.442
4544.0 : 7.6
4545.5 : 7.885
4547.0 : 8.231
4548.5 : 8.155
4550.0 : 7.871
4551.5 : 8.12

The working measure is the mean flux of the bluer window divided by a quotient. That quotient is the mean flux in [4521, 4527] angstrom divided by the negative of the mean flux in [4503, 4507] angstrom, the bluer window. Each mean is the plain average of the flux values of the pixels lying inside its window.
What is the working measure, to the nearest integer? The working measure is -11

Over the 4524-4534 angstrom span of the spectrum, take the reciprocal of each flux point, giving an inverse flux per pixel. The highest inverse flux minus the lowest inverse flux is 0.0140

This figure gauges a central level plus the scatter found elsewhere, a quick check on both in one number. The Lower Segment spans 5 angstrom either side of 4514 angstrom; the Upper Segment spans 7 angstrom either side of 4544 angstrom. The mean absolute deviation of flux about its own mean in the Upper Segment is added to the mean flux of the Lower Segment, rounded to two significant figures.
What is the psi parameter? 8.5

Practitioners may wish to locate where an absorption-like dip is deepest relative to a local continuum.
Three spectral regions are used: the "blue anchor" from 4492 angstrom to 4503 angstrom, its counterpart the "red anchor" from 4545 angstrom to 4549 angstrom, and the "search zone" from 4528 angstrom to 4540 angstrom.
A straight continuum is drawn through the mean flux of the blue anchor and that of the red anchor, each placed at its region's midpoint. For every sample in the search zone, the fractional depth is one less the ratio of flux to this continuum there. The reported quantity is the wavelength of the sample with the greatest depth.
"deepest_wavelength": 4530.5 angstrom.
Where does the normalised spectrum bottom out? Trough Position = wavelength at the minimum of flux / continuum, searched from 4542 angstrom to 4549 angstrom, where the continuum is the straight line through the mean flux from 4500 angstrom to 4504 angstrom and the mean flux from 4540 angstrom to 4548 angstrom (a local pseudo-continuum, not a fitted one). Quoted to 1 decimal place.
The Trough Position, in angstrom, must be 4542.5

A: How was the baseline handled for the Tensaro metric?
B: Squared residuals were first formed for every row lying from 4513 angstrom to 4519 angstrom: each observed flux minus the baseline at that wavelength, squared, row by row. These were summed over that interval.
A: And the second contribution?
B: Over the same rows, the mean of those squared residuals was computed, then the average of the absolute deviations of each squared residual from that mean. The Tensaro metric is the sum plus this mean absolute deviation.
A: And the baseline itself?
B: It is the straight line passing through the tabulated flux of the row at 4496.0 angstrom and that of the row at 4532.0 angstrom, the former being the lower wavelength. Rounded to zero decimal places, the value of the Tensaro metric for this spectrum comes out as 4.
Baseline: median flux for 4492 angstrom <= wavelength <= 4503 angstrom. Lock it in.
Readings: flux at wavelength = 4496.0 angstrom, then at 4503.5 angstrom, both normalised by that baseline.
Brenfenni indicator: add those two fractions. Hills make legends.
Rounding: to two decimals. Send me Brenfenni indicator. 2.02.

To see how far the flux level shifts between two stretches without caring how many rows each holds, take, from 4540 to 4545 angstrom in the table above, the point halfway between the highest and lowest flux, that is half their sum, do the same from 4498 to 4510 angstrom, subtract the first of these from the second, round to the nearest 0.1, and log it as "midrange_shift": 1.8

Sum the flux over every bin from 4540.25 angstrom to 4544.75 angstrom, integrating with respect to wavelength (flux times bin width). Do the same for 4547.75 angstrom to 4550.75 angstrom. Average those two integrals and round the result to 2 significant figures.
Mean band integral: 29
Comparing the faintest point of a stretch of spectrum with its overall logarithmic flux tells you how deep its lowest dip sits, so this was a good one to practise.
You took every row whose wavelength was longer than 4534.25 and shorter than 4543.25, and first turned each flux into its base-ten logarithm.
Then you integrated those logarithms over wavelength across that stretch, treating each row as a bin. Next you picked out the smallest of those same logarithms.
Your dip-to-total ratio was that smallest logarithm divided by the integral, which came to 0.109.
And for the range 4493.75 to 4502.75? 0.107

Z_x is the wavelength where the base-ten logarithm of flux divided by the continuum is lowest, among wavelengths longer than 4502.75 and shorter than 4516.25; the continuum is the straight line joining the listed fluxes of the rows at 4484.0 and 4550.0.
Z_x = 4512.5 angstrom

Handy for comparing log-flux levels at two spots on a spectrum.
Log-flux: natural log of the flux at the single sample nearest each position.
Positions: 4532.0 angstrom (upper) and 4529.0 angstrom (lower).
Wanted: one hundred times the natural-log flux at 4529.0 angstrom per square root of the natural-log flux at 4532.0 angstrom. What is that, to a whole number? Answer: 142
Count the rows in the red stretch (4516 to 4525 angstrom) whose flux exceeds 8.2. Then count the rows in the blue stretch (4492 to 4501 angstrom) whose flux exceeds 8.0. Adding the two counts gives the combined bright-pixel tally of 6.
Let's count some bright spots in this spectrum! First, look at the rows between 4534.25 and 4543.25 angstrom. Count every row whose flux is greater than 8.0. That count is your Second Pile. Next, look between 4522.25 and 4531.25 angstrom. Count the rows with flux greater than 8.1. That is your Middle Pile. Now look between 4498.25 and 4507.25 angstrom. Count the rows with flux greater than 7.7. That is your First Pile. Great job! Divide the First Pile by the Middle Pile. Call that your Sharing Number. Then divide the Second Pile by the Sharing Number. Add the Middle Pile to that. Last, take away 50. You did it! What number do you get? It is -50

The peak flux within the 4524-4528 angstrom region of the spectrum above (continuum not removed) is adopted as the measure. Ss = 7.607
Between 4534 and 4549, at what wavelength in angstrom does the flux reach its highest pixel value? 4547.0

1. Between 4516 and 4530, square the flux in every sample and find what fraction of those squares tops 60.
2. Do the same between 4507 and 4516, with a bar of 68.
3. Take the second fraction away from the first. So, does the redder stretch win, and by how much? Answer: -0.2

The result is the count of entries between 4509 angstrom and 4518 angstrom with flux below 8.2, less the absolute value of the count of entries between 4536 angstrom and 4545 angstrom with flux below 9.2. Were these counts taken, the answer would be -3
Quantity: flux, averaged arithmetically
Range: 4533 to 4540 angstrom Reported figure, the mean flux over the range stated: 7.6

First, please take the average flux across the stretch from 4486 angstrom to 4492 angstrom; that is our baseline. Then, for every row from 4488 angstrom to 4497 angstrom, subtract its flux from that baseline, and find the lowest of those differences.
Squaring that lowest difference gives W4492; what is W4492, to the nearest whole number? 1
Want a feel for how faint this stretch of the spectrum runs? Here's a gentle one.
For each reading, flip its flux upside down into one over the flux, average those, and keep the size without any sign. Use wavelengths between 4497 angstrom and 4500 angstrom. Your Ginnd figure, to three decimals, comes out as 0.101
